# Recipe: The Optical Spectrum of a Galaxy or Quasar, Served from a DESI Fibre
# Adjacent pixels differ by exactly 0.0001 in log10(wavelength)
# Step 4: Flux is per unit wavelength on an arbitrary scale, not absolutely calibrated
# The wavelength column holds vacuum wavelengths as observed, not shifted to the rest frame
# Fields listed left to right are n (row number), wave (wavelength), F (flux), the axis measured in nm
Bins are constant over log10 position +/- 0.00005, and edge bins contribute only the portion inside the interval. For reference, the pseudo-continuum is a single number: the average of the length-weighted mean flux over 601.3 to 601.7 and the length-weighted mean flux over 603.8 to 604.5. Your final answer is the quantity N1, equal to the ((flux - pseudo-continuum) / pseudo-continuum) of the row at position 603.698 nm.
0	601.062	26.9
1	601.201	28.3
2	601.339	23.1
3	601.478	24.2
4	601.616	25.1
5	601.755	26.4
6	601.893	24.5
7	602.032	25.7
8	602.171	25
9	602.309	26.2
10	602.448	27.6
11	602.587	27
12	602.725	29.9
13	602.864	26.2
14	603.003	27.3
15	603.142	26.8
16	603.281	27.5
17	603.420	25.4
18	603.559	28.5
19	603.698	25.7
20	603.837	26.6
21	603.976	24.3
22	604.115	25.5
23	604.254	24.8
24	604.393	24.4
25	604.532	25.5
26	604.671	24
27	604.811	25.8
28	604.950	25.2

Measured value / 0.041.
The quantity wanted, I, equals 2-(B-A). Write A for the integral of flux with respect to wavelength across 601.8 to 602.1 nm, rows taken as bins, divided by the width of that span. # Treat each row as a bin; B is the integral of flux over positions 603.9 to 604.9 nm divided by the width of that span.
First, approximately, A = 25.2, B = 24.9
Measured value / 2.3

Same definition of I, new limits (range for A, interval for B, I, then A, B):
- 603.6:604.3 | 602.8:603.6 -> 0.7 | 25.5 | 26.9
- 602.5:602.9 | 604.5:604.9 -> 4.8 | 27.8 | 25.1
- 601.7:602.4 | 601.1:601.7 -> 2.3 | 25.6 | 25.3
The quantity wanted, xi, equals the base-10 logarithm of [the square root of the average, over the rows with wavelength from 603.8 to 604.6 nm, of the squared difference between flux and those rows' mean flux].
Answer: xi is -0.102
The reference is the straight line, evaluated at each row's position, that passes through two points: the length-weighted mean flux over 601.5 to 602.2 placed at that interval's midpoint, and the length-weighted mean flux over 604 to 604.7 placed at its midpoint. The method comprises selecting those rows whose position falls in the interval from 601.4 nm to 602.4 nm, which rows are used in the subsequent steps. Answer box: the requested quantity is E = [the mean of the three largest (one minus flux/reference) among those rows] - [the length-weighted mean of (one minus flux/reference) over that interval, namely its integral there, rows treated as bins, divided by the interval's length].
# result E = 0.0306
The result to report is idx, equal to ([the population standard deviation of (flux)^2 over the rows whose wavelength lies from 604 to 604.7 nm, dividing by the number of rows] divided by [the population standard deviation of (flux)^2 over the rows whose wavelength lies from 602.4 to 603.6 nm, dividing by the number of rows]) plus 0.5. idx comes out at 0.9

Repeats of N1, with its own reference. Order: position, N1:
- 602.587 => 0.094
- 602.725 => 0.212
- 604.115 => 0.033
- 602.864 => 0.062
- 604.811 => 0.045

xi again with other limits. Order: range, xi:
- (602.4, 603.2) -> 0.069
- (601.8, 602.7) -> 0.032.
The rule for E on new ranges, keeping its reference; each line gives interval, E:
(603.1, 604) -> 0.0534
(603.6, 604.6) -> 0.0334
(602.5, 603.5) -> 0.0407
